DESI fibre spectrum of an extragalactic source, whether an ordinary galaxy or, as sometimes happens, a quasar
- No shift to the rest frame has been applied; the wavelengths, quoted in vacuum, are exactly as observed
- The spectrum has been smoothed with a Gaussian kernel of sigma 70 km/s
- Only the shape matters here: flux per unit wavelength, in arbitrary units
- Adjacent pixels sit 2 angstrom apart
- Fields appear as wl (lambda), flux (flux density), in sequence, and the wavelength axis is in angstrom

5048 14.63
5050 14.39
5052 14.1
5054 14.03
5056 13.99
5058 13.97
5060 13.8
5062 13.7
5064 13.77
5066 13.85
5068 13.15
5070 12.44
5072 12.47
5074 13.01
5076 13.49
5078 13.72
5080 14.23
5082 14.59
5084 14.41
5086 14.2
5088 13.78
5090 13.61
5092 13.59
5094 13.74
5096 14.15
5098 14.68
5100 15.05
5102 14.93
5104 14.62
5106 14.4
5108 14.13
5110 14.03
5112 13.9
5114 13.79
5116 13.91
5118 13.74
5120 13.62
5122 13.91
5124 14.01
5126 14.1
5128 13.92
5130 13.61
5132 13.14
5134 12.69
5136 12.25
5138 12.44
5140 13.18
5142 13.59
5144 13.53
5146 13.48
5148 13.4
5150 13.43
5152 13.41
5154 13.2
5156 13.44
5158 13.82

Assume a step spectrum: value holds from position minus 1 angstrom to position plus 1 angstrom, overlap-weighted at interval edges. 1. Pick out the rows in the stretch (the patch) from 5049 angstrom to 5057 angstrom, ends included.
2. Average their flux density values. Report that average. 14.1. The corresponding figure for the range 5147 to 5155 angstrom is 13.4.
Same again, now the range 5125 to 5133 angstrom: 13.7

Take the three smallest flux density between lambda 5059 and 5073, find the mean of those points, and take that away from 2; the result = -10.7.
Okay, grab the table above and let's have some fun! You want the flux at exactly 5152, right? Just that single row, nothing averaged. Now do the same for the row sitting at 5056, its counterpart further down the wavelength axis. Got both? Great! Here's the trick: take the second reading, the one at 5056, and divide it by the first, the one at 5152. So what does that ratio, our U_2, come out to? 1.04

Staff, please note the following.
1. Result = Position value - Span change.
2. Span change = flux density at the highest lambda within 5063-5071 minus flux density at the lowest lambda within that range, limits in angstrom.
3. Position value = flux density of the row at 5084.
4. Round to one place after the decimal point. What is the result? 15.7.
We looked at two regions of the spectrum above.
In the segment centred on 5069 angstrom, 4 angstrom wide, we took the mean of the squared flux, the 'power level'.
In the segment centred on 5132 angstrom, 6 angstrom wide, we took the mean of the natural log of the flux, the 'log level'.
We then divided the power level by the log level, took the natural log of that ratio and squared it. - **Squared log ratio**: 17.25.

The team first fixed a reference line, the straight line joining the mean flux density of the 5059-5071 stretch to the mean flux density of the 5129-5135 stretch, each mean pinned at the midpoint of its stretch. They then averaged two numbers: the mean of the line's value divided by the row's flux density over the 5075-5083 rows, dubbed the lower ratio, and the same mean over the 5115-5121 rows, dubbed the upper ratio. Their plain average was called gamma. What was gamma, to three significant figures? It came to 0.959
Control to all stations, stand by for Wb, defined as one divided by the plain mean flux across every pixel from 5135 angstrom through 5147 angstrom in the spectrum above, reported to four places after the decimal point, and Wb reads 0.0765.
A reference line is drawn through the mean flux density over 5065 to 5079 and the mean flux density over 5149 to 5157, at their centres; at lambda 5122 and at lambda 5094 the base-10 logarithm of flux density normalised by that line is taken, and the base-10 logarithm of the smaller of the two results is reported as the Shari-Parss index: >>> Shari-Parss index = -1.77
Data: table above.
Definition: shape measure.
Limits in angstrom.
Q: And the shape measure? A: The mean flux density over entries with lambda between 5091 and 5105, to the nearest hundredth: 14.39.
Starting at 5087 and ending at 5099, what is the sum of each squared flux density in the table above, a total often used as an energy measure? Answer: 1164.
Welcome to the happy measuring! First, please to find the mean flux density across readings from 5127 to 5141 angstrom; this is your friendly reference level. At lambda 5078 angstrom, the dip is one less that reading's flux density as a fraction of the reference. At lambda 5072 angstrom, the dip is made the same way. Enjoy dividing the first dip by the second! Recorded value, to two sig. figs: -1.2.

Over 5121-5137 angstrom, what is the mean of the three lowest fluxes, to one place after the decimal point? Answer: 12.7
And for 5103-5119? 13.8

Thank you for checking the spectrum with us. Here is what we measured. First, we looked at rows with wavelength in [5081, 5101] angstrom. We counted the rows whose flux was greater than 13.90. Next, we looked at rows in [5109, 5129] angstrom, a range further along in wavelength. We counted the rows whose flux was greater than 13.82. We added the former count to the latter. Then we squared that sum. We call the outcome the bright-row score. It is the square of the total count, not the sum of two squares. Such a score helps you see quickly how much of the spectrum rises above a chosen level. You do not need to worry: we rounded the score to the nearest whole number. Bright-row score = 169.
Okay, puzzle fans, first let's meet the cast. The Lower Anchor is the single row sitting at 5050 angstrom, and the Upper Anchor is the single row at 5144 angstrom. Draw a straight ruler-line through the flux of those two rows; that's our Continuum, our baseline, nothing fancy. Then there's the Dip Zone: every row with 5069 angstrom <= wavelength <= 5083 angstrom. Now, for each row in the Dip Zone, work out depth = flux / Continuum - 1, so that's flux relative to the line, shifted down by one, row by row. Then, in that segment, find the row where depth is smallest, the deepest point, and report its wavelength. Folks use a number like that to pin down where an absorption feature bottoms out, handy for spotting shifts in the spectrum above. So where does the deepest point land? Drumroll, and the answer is 5070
